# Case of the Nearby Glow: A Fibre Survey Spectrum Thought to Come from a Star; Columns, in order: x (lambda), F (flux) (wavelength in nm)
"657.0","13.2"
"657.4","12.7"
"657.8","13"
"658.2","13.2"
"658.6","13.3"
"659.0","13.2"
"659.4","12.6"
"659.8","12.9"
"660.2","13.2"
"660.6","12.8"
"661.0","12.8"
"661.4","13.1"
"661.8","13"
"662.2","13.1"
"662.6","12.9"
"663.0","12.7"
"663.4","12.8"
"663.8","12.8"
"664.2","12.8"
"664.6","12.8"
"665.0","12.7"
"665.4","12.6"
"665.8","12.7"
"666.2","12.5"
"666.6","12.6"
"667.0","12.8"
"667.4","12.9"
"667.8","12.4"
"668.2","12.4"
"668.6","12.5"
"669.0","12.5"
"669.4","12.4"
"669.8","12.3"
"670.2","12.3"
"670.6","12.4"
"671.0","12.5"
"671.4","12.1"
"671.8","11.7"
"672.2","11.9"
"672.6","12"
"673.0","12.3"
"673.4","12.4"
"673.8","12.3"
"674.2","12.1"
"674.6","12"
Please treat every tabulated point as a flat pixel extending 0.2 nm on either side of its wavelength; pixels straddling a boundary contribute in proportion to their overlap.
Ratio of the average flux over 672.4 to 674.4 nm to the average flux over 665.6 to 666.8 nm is 0.970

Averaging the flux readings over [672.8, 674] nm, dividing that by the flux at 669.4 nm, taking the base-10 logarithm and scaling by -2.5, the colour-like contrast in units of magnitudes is 0.01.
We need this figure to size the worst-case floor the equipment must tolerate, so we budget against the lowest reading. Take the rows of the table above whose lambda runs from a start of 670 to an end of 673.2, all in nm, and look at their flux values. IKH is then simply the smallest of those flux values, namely 11.7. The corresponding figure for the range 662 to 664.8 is 12.7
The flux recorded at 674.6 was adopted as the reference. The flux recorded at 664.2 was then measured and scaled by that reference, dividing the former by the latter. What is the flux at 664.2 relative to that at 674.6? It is 1.07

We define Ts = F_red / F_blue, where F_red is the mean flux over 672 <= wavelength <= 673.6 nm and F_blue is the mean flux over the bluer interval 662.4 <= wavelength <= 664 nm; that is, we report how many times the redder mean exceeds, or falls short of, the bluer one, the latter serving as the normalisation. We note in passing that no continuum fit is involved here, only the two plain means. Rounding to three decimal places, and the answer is 0.949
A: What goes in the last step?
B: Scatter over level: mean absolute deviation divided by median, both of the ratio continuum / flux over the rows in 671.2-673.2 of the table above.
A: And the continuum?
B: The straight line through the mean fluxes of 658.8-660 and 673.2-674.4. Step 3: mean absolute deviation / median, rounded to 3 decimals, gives 0.014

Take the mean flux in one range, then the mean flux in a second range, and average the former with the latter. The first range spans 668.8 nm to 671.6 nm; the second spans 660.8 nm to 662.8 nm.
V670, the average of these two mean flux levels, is 12.7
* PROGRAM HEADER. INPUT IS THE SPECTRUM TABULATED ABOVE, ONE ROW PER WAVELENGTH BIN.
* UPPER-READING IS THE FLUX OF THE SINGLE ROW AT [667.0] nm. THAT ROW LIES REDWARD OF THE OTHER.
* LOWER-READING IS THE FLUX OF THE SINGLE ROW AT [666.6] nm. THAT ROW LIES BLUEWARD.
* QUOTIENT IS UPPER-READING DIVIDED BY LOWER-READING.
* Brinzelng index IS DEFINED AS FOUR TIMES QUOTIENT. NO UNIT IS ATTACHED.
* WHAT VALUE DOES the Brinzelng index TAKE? 4.06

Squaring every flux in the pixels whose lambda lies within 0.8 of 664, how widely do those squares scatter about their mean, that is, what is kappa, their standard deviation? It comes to 0.0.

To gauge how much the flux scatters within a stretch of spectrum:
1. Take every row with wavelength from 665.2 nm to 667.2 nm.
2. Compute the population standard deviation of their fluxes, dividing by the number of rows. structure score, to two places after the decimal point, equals 0.10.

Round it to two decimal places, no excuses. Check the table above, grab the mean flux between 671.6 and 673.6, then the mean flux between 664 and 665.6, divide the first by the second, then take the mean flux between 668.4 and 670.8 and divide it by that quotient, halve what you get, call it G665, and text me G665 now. 6.54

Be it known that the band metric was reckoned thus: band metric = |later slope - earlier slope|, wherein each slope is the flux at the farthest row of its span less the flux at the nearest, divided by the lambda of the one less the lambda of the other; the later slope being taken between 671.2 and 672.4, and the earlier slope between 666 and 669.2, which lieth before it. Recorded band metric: 0.25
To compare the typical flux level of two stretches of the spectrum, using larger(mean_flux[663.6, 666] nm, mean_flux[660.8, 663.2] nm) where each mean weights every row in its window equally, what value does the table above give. 12.93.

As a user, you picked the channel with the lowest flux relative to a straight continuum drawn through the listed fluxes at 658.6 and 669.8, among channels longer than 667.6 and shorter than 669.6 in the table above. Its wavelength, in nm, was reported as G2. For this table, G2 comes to 667.8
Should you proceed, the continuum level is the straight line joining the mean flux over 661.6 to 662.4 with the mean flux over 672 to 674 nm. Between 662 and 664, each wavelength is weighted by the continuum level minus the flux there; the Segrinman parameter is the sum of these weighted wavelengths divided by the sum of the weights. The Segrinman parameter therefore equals 663.28 nm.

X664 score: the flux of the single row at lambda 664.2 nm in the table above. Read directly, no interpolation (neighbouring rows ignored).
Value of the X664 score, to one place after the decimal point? 12.8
